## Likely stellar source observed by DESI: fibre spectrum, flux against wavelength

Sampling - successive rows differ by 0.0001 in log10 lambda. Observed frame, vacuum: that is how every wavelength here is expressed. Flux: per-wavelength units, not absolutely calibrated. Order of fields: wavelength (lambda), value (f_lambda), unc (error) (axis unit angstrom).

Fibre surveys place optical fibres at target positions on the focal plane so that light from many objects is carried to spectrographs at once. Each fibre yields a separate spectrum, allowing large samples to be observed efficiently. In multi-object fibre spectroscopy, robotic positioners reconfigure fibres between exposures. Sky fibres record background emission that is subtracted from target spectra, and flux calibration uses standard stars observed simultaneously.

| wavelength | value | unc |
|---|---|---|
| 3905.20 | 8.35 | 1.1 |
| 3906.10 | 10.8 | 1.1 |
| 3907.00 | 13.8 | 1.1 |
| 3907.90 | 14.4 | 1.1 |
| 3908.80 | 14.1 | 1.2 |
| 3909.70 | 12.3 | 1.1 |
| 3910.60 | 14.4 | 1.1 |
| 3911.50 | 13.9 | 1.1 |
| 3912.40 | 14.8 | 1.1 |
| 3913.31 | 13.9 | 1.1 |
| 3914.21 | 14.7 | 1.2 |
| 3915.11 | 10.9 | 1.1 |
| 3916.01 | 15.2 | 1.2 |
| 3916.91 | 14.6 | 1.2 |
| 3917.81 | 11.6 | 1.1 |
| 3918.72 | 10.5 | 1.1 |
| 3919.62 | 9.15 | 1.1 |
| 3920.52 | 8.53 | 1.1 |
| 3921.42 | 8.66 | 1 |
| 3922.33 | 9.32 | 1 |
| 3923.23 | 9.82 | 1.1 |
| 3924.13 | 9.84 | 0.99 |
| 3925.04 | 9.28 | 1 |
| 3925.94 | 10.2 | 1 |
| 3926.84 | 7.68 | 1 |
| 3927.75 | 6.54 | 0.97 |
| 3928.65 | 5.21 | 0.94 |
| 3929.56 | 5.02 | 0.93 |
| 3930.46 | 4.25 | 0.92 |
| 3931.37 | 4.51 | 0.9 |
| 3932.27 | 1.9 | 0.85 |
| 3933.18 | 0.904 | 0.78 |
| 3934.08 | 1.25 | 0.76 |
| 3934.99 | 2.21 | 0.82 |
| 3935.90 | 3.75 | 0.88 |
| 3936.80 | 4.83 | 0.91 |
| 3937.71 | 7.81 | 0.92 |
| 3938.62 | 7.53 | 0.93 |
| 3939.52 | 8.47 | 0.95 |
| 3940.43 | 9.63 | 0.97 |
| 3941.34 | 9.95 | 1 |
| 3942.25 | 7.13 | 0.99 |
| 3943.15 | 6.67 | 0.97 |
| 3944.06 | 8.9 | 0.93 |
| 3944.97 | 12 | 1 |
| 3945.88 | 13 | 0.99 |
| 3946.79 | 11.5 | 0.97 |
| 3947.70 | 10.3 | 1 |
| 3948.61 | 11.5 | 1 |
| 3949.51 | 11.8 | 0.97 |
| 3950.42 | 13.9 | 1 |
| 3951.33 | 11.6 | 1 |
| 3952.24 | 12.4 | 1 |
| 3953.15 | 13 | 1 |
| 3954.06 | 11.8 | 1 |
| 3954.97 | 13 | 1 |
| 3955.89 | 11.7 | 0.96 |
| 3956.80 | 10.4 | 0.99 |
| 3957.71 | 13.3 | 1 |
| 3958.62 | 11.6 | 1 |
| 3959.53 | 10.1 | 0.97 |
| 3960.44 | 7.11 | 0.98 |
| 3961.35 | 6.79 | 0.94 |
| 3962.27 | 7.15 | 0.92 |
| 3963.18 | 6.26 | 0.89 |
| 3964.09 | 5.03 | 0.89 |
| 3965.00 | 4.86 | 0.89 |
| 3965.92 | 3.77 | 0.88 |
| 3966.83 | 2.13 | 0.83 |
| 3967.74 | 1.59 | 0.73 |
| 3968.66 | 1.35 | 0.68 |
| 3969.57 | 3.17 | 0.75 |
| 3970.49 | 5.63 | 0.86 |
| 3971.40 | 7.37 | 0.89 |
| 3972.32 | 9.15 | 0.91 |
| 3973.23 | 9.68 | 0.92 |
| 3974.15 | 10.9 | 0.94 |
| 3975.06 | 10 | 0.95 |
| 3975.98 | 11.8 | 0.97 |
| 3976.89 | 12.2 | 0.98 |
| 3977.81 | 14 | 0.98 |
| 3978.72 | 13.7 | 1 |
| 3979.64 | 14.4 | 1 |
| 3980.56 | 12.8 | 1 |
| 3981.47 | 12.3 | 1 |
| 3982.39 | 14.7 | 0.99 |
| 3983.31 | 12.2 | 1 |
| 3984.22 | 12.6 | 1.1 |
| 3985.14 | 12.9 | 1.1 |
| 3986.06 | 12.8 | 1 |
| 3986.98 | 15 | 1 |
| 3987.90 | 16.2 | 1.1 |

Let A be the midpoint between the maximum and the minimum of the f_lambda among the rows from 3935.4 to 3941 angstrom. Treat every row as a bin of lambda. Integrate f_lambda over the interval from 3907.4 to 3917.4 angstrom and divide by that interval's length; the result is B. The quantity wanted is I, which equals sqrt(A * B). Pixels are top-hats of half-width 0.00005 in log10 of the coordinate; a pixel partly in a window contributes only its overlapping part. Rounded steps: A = 6.7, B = 14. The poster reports 9.6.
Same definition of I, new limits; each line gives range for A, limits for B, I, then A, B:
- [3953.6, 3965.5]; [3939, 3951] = 9.7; 9.1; 10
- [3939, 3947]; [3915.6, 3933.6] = 8.9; 9.8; 8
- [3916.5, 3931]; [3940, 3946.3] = 9.5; 9.4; 10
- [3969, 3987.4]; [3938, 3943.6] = 8.6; 9.1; 8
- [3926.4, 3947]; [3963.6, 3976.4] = 6.5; 7.0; 6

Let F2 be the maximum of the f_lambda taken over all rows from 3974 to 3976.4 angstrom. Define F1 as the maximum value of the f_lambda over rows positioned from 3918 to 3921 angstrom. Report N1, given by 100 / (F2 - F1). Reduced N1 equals 77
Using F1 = 10.5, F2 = 11.8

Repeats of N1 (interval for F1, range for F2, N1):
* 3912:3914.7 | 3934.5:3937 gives -10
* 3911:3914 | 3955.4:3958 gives -67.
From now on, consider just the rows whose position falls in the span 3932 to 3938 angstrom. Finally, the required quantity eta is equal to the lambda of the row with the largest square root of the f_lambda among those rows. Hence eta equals 3937.71 angstrom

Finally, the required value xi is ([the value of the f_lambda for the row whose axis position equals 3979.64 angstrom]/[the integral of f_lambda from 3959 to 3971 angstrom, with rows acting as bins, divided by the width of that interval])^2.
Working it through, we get 8.1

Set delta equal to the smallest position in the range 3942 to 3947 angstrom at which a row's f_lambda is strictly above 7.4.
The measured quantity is 3944.06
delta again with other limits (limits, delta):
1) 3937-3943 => 3937.71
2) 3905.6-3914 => 3906.10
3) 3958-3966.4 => 3958.62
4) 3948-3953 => 3948.61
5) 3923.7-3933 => 3924.13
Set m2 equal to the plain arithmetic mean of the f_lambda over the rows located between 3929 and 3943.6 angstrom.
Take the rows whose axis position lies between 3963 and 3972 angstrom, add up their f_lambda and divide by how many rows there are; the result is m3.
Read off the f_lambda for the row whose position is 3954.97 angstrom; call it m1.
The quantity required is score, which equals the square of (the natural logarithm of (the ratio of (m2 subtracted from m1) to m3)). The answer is 0.4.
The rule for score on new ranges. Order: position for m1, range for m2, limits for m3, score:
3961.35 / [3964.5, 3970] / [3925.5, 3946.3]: 0.2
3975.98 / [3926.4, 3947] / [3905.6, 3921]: 0.8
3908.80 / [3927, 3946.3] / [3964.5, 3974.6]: 0.1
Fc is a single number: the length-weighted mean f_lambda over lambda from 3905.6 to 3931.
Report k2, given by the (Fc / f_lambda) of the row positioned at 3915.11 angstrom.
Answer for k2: 0.99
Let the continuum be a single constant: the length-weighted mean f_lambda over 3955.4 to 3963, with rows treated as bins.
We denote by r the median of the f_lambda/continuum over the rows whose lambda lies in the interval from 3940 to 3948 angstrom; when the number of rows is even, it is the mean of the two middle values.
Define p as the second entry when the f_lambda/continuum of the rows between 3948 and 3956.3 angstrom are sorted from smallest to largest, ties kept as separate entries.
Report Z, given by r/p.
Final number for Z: 1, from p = 1.2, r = 1.03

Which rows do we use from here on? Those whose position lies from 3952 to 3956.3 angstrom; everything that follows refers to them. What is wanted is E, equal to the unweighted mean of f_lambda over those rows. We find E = 12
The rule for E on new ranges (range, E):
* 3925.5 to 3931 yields 6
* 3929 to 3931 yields 5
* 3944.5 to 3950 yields 12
